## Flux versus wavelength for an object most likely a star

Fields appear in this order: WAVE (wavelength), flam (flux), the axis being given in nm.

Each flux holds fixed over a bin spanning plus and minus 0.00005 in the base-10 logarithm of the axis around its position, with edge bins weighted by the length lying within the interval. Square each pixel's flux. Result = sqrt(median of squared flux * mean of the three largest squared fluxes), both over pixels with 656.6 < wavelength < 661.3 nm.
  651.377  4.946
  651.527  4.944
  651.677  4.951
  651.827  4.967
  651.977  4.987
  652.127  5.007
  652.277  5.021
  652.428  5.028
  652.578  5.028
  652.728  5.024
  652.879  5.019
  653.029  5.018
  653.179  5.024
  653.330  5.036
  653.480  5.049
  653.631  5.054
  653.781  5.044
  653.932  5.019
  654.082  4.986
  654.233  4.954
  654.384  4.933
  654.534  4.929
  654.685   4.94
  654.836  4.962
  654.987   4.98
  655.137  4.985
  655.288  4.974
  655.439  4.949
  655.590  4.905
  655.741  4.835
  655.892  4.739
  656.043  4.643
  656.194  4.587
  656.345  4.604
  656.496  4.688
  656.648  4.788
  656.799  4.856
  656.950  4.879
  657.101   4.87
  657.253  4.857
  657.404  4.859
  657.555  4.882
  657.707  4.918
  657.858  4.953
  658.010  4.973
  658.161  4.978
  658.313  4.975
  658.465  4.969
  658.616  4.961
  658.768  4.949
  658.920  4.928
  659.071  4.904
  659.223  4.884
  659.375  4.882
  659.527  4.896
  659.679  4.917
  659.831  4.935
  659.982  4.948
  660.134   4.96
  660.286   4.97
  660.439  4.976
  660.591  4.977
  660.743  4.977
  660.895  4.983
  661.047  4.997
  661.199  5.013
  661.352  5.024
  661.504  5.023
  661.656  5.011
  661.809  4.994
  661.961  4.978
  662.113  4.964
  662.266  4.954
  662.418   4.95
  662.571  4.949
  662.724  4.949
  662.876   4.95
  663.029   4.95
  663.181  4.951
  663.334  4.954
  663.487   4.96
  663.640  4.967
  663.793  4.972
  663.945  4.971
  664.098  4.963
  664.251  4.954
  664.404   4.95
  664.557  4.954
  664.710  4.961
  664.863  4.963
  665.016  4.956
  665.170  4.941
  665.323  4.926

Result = 24.7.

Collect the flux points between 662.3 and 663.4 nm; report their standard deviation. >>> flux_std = 0.002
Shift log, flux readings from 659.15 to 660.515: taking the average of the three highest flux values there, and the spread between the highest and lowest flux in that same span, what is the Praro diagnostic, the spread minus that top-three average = -4.87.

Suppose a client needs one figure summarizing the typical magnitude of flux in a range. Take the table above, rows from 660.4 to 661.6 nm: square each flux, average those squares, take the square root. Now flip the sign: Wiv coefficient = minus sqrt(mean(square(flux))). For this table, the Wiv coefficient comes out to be -5.00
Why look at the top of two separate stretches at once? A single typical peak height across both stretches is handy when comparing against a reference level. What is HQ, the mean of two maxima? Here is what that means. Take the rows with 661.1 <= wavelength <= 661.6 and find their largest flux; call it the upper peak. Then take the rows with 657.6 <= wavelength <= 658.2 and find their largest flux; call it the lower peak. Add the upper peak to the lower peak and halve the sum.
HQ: 5.00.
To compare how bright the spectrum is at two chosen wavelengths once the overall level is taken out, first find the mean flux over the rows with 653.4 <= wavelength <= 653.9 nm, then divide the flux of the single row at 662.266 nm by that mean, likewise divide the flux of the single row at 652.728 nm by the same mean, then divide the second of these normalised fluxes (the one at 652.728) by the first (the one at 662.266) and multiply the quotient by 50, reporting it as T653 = 50.7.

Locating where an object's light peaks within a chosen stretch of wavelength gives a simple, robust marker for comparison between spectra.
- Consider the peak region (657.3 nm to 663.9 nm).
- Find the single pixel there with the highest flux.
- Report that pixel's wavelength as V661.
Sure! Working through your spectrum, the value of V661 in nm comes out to 661.352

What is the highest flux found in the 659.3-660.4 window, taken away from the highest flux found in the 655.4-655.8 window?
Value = -0.02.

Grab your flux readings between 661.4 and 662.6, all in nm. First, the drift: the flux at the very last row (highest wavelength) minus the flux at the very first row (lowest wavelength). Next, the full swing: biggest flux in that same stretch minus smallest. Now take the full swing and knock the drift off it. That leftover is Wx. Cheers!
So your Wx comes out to 0.148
